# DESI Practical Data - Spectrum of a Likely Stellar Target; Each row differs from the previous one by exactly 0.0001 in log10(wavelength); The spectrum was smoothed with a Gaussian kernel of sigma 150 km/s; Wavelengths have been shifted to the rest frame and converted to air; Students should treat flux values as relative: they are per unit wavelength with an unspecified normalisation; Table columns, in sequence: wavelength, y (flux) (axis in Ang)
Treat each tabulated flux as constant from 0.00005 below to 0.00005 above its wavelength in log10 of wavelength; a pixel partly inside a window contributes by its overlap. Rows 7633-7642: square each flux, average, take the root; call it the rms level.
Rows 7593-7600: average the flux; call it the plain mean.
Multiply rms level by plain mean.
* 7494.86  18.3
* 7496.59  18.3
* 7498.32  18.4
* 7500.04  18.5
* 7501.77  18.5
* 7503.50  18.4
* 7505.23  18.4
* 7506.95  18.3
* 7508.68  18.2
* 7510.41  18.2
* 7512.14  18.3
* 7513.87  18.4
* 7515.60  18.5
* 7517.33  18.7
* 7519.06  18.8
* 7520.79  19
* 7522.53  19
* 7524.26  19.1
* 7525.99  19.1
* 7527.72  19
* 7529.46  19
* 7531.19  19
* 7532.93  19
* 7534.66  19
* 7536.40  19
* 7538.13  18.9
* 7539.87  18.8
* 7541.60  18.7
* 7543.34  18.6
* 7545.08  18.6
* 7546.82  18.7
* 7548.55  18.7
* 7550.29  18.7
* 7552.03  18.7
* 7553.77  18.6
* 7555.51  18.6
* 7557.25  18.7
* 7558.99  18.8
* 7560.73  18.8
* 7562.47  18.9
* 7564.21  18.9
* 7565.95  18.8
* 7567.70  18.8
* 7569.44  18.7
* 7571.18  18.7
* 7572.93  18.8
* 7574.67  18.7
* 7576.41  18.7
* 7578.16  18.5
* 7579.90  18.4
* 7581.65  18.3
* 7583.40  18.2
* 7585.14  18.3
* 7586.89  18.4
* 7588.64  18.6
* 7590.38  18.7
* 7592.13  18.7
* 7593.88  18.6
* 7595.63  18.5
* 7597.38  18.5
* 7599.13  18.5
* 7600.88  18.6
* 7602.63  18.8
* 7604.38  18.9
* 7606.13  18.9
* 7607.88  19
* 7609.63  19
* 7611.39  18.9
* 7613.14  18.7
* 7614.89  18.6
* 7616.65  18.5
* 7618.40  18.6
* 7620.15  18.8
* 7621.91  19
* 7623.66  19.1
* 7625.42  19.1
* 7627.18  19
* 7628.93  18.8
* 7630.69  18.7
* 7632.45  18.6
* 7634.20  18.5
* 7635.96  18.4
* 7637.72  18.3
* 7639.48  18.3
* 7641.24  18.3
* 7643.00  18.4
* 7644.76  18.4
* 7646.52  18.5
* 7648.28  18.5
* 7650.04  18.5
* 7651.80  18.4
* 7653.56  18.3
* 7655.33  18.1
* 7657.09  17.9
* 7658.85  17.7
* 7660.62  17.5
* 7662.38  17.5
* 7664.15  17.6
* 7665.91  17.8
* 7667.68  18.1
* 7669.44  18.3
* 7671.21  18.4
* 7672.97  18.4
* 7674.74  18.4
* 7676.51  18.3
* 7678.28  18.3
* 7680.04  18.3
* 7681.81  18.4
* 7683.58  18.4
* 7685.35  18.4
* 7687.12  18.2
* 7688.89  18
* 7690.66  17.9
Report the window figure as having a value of 340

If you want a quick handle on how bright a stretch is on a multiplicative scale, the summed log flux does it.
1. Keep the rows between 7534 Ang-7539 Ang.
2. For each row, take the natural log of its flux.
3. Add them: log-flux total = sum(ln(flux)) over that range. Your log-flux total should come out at 8.83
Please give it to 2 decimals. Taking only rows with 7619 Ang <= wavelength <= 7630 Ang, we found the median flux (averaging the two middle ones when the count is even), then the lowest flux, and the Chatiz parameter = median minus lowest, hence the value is 0.20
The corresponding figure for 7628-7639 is 0.25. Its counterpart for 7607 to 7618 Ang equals 0.30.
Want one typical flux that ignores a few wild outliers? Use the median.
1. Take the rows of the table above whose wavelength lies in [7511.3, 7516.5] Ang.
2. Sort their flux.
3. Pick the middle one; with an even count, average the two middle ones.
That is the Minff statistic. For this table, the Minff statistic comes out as 18.4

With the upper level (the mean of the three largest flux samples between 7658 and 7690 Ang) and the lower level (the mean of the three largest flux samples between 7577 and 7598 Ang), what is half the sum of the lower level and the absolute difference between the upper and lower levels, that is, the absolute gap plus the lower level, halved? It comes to 9.47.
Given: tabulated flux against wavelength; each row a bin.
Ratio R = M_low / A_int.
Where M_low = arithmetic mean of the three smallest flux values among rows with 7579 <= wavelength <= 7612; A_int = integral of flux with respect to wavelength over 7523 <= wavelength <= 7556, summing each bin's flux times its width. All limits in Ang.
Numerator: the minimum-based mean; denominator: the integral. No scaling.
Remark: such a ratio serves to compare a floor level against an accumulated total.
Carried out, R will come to 0.0294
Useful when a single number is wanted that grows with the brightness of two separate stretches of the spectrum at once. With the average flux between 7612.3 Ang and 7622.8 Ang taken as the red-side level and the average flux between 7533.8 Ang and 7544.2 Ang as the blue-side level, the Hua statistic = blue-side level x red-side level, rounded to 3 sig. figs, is 352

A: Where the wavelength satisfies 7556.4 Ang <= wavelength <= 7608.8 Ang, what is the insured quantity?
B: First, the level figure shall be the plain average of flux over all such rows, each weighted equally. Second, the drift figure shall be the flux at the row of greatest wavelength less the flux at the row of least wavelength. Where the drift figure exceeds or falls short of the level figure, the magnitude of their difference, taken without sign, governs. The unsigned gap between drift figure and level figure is 18.4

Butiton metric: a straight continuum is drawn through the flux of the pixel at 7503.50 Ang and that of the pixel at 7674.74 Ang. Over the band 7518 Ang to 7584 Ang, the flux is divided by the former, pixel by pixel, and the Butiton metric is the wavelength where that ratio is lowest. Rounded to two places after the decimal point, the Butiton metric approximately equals 7583.40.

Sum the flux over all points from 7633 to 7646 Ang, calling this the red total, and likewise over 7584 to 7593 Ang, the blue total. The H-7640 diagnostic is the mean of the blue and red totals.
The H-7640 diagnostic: 111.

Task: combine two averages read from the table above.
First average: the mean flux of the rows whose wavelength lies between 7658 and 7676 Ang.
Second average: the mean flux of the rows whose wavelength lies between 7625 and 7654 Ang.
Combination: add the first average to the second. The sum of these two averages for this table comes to 36.5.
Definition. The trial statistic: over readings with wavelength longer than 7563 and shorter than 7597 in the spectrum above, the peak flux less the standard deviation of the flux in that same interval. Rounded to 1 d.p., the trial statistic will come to 18.7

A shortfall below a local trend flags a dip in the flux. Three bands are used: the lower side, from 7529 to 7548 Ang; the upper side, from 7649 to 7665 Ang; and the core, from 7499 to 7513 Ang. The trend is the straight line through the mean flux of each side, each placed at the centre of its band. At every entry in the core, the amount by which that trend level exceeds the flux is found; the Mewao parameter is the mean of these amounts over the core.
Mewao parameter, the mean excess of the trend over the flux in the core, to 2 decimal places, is 0.74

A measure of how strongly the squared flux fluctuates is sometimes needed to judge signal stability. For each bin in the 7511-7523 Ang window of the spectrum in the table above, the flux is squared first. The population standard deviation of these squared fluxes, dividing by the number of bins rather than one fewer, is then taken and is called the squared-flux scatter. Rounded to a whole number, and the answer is 10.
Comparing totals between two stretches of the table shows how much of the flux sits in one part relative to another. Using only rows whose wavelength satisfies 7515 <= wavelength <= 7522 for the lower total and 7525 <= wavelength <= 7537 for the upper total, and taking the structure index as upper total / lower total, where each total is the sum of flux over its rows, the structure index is 1.8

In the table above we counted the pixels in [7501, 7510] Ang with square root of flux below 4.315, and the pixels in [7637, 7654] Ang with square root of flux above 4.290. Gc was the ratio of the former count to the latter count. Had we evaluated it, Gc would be 1.7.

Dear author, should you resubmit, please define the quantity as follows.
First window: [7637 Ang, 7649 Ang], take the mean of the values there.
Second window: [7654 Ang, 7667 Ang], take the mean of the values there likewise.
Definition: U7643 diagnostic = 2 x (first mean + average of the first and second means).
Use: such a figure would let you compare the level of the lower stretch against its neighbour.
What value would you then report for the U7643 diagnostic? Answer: 72.89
